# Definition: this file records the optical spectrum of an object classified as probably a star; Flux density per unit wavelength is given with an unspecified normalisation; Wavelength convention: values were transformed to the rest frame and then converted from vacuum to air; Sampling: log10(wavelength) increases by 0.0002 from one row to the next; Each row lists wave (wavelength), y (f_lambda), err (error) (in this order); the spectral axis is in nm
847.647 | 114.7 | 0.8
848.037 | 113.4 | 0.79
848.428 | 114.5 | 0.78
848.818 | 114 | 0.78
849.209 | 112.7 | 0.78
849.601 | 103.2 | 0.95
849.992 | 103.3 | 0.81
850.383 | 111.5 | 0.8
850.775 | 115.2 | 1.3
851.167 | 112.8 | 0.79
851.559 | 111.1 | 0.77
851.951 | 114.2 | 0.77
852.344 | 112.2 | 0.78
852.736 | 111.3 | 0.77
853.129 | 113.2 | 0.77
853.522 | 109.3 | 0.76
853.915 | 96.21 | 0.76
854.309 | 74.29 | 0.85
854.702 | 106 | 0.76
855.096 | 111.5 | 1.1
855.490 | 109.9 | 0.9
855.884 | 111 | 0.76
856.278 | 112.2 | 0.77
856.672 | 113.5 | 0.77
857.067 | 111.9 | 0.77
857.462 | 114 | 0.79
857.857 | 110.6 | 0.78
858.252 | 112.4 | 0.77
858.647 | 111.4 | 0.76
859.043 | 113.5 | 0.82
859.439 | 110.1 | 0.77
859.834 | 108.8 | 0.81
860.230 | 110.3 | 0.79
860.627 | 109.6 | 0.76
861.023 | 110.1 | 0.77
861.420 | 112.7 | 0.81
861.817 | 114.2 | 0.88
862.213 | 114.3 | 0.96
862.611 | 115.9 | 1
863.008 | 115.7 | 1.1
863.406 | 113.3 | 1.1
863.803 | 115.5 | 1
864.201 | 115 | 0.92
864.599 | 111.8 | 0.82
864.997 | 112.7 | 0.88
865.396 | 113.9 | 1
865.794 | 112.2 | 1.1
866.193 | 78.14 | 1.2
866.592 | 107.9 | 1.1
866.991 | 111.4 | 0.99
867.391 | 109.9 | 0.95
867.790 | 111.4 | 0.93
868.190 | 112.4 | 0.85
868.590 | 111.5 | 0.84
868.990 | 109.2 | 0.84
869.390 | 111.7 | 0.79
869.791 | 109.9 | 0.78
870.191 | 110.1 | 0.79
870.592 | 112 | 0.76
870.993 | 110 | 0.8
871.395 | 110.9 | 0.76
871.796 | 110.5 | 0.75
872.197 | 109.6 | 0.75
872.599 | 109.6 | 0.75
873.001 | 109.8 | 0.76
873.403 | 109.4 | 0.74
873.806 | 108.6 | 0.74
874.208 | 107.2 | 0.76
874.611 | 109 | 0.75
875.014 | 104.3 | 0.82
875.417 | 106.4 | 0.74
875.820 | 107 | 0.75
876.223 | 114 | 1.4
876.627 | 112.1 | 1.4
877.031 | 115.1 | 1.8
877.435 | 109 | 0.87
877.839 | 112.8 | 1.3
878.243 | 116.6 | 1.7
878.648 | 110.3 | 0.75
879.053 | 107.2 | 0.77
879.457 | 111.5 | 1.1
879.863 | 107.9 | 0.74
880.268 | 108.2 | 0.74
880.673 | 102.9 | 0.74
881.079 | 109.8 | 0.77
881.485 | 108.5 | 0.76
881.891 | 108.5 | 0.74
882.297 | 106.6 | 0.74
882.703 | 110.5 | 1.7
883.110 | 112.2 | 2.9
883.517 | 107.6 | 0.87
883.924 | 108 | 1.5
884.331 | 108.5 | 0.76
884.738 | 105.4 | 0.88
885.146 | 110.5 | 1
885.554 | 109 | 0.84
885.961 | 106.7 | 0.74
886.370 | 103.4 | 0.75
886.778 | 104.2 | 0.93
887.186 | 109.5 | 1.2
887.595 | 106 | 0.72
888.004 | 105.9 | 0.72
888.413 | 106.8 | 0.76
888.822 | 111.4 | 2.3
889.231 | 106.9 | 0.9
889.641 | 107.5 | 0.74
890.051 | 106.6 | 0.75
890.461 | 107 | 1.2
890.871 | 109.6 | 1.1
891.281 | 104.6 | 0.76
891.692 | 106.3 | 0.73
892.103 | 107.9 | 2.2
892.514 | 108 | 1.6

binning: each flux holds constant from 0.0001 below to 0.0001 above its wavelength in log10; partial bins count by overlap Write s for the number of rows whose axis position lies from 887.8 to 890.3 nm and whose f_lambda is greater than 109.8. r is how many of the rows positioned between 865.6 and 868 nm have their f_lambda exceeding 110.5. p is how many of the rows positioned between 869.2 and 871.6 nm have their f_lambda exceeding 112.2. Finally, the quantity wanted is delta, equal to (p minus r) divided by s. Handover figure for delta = -3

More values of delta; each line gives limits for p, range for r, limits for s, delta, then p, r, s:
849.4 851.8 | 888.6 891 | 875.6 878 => 0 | 2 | 1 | 4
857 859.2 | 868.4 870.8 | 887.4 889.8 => 0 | 3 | 3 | 1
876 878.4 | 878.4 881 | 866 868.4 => 1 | 4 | 1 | 4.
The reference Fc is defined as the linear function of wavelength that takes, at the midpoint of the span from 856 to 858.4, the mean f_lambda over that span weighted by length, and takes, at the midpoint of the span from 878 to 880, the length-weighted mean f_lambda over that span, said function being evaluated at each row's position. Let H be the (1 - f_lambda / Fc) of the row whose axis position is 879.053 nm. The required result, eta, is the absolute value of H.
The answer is 0.033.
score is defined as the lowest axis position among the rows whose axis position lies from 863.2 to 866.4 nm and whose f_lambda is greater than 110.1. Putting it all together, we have 863.406 nm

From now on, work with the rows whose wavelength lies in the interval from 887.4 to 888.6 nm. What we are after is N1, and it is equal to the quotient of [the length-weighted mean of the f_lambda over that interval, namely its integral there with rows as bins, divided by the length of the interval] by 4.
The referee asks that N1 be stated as 26.6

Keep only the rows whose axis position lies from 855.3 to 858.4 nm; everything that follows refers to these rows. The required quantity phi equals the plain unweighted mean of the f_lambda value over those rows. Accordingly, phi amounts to 111.9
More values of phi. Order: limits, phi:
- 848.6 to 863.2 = 110.1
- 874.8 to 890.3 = 108.6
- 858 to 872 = 110.9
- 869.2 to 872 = 110.7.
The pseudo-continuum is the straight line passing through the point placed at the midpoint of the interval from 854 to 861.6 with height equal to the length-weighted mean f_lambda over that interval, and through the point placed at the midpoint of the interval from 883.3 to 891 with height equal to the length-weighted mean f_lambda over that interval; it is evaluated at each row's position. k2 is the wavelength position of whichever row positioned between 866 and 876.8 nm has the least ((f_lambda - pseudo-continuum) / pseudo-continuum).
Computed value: 866.193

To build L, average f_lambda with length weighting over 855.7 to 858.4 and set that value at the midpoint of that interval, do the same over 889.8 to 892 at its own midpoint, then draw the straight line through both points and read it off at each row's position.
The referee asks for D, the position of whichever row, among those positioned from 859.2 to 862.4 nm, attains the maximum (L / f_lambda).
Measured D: 859.834 nm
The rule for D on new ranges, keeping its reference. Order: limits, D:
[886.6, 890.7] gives 886.778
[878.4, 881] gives 880.673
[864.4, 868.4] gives 866.193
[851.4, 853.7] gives 853.522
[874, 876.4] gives 875.014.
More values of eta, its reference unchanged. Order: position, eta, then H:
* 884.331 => 0.017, 0.017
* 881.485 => 0.019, 0.019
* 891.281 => 0.048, 0.048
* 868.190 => 0.007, -0.007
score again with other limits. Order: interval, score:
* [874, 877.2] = 876.223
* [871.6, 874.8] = 871.796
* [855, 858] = 855.096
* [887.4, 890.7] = 888.822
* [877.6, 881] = 877.839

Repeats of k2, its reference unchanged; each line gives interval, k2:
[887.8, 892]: 891.281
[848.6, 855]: 854.309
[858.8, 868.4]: 866.193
